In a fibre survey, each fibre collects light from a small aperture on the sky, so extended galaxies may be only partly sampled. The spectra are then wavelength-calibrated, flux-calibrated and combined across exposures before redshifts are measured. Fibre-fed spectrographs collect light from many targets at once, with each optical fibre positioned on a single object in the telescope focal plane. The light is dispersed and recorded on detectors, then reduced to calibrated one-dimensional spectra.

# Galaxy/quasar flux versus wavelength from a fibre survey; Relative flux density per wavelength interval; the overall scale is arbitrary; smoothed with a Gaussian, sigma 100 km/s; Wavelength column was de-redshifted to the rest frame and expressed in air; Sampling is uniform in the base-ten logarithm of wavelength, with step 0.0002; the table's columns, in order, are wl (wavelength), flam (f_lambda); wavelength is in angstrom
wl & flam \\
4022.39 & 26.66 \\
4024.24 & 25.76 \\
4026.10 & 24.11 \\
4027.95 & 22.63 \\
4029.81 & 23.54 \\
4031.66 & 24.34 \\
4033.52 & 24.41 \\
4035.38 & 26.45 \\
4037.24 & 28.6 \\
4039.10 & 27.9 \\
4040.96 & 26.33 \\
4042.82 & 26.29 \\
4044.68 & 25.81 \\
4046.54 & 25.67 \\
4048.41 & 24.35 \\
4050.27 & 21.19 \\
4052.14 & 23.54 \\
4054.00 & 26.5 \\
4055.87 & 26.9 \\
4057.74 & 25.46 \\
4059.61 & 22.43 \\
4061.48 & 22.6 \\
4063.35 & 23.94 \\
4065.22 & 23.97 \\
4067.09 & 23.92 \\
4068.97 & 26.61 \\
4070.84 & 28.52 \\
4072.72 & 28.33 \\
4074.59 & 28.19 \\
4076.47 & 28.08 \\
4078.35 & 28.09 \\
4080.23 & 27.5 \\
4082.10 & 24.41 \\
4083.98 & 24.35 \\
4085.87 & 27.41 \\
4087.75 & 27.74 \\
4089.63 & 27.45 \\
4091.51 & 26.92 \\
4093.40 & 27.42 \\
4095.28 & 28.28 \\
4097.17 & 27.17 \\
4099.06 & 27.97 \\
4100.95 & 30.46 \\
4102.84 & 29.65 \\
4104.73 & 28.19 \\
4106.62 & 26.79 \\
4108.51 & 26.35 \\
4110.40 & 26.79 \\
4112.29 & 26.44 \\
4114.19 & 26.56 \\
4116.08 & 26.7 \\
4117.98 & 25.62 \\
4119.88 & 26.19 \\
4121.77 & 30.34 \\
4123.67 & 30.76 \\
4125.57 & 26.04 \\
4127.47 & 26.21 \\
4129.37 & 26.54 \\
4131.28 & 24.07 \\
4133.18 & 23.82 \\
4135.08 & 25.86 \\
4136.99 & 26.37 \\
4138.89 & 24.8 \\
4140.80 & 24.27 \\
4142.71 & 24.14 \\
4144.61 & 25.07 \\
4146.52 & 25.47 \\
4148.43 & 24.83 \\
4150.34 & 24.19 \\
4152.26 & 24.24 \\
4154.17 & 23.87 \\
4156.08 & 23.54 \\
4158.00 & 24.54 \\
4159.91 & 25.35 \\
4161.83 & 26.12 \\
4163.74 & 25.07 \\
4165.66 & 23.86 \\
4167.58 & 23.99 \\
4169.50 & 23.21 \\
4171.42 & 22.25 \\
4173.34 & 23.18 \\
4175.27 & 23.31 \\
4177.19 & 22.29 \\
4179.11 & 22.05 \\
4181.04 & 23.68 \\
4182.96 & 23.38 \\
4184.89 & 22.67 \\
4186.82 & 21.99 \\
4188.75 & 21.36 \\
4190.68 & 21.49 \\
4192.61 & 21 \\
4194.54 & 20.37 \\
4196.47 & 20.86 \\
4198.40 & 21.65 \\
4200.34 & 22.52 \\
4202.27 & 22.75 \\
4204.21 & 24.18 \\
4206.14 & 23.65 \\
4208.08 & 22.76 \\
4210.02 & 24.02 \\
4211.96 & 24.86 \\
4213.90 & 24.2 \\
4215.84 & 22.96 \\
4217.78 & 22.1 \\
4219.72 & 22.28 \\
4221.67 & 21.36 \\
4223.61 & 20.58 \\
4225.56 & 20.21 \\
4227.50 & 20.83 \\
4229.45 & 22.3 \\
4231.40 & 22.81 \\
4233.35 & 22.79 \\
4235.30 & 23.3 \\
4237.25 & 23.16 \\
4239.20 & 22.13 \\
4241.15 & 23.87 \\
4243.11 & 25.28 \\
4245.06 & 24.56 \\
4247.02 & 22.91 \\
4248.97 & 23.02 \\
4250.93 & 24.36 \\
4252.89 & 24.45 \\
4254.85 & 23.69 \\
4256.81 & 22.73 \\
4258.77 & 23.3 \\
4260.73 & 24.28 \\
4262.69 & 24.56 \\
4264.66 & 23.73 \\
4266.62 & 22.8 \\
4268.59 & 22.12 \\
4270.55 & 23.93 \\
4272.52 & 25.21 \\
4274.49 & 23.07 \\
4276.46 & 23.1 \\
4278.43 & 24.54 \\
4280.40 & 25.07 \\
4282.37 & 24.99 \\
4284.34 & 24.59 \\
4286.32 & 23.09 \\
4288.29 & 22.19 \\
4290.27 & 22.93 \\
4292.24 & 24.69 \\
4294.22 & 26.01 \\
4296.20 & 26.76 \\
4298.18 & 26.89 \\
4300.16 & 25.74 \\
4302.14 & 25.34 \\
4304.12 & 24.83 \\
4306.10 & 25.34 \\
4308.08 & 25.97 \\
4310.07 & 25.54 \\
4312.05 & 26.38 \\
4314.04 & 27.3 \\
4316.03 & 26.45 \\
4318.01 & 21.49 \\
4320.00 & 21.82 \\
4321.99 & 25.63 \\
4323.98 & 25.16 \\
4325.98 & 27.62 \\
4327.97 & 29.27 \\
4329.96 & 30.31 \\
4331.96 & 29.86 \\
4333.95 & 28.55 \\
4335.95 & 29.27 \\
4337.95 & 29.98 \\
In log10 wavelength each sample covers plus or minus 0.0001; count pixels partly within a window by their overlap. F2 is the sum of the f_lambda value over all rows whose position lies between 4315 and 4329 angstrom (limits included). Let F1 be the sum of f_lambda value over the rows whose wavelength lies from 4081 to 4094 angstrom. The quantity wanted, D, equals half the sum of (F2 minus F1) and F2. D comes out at 85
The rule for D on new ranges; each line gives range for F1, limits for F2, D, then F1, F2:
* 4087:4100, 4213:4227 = 57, 193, 154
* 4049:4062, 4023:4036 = 87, 169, 171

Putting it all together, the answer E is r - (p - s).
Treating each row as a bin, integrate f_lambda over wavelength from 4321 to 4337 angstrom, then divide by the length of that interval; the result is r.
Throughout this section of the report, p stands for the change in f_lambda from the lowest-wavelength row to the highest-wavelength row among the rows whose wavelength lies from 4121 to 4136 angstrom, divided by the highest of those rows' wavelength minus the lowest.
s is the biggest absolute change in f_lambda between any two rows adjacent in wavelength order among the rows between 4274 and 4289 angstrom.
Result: 30.0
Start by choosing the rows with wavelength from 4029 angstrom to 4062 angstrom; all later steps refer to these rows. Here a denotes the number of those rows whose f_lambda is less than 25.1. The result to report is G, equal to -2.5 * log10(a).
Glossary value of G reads -2.26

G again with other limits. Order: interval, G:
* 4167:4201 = -3.14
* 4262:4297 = -2.94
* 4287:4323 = -1.95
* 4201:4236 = -3.14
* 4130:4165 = -2.78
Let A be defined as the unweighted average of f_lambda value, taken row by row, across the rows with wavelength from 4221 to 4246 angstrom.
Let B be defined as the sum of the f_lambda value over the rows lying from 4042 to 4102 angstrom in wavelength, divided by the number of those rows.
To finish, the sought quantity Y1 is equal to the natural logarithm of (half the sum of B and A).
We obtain 3.19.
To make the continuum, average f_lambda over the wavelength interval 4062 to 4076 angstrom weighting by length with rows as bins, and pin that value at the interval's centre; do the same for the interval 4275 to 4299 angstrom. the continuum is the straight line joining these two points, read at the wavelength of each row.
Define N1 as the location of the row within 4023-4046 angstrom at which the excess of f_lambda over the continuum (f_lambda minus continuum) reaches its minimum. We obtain 4027.95 angstrom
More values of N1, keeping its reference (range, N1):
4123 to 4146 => 4133.18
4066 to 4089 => 4067.09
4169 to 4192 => 4188.75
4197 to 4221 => 4198.40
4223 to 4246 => 4225.56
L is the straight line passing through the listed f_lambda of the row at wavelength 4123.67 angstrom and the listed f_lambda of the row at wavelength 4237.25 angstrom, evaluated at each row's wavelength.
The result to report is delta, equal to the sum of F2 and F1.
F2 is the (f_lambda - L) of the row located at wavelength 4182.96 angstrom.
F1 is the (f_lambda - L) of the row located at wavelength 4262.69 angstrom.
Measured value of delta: 0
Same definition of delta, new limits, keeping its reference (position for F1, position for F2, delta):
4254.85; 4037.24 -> -6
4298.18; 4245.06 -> 10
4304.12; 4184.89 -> 2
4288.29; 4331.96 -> 15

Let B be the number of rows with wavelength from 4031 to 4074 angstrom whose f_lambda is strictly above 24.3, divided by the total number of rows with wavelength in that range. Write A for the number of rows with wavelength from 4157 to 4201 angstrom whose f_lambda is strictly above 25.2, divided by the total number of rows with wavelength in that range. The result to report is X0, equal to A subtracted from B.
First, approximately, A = 0.09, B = 0.70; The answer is 0.61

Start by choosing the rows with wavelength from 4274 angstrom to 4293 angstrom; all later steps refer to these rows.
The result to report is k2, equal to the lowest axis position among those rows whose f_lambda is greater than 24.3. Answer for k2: 4278.43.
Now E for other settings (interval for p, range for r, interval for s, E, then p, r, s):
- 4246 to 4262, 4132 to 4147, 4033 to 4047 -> 27.0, 0.10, 25.0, 2.15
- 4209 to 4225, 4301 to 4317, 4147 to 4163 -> 27.1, -0.25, 25.9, 1.00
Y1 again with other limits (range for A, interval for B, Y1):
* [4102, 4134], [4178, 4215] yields 3.21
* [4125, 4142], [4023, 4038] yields 3.23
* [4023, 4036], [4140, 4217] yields 3.17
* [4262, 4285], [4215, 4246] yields 3.15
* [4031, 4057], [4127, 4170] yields 3.23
